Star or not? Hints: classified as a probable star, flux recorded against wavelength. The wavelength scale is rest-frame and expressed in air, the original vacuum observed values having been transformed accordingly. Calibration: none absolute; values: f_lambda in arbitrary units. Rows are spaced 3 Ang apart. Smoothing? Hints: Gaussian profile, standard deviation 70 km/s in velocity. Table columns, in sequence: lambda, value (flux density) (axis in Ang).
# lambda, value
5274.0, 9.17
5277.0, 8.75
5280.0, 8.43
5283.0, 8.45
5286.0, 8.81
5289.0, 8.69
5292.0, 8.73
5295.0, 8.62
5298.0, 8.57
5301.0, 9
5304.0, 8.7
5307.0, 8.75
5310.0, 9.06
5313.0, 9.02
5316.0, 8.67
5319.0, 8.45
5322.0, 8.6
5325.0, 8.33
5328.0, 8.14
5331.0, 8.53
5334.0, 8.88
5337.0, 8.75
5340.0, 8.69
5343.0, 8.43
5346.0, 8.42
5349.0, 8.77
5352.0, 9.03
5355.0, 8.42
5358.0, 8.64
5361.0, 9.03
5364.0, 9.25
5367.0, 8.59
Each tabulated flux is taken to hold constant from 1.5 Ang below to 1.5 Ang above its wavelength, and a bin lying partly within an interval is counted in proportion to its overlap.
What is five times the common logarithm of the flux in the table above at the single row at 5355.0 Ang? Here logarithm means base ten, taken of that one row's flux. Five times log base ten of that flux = 4.63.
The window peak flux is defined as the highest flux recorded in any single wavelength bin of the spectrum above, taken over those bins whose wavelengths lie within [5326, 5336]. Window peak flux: 8.88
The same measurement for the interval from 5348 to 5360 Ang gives 9.03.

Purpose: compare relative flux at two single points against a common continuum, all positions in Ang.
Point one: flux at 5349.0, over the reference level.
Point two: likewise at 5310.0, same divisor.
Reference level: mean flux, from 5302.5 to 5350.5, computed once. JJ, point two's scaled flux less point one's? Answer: 0.03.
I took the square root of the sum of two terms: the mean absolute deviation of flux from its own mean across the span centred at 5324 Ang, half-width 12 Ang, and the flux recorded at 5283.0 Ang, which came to 2.94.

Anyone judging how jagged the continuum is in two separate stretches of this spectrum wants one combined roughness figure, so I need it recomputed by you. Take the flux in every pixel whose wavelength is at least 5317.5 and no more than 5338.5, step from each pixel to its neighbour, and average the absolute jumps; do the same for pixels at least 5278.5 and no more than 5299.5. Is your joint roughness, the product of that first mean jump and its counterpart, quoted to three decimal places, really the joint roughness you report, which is 0.029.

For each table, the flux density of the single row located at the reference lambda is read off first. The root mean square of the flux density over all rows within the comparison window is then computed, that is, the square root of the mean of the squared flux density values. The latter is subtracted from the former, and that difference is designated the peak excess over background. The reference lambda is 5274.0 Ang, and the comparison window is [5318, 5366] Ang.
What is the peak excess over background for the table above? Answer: 0.52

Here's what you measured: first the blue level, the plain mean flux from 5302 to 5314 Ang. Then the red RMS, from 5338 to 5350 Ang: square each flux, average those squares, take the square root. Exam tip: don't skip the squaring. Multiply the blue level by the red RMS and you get 76.2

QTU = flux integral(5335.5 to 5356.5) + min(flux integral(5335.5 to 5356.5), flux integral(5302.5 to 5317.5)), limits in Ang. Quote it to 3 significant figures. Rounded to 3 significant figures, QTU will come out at 314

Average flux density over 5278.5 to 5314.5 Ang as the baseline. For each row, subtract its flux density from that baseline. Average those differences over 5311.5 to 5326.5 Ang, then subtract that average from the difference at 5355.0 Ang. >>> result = 0.2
